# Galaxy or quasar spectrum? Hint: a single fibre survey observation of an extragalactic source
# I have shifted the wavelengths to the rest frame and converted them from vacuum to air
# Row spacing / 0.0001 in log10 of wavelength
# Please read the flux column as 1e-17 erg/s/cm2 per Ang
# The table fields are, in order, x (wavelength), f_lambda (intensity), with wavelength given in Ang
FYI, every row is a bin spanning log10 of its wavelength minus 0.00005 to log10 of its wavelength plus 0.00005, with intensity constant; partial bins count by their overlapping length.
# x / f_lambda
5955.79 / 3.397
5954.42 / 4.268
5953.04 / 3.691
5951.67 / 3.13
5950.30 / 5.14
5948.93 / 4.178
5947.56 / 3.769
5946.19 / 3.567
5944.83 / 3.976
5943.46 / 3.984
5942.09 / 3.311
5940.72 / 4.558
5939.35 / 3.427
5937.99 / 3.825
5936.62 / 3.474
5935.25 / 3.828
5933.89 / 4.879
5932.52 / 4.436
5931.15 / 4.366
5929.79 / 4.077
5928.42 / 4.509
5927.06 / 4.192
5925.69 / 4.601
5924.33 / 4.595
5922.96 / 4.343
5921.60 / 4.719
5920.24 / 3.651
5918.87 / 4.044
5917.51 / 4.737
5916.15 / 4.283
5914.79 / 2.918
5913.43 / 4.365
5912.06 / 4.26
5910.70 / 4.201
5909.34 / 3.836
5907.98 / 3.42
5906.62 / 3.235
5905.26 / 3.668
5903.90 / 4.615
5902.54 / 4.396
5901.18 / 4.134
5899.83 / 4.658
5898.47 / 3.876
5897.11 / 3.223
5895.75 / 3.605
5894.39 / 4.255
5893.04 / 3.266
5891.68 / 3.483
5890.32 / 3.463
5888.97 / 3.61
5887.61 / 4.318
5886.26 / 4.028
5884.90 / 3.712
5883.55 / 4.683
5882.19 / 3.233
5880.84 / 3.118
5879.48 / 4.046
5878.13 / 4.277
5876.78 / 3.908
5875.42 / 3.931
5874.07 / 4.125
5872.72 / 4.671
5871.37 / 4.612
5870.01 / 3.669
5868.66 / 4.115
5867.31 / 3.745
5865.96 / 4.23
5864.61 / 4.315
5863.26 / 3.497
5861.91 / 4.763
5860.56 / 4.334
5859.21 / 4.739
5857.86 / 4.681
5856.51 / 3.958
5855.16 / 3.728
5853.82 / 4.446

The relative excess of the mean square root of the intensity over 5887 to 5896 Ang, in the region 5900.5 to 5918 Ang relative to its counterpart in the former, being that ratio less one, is 0.037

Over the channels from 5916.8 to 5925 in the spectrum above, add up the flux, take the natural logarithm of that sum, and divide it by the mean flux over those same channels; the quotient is 0.75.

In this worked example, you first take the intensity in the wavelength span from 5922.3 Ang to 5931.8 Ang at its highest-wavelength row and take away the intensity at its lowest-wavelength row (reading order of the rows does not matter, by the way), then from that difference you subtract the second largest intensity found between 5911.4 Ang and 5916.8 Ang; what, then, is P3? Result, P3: -4.3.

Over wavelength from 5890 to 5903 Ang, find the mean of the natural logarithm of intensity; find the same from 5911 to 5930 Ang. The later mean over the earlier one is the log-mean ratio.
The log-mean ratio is 1.07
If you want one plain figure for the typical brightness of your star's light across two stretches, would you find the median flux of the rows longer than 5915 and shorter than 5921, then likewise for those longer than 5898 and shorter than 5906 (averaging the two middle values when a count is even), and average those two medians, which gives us 4.21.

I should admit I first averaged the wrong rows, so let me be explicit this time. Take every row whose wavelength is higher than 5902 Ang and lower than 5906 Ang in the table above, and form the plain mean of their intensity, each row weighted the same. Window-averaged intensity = 4.2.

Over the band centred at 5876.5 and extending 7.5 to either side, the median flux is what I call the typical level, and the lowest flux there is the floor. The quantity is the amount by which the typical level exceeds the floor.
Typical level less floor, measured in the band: 0.93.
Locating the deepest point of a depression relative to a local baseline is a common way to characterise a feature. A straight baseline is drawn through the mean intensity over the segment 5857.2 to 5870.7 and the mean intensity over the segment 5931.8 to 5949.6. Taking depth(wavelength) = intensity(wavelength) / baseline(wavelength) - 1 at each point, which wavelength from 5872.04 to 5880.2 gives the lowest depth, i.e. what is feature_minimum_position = 5876.78 Ang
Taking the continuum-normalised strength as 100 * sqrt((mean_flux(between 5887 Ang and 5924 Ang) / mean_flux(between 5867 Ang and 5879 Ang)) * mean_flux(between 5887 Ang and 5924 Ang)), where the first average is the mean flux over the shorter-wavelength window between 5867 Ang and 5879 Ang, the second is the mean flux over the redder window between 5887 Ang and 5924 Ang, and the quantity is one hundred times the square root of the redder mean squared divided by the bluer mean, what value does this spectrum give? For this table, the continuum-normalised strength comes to 195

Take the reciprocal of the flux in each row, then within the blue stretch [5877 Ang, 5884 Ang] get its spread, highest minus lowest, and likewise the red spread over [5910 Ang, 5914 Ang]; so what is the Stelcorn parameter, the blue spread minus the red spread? 0.10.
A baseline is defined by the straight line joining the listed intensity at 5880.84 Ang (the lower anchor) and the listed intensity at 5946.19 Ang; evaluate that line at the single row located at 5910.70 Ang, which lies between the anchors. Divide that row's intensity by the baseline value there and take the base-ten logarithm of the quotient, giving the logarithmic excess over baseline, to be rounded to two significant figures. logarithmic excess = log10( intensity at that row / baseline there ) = 0.10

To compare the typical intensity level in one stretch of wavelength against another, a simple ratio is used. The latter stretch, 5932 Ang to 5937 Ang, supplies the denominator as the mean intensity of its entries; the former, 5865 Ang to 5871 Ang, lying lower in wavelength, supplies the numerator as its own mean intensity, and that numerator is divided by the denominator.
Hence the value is 0.95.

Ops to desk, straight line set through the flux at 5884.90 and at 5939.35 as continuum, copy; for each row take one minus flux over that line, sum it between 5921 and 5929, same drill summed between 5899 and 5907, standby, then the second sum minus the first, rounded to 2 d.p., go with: 0.87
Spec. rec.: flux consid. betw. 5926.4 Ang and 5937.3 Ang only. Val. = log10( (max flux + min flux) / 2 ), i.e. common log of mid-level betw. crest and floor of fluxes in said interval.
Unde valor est 0.621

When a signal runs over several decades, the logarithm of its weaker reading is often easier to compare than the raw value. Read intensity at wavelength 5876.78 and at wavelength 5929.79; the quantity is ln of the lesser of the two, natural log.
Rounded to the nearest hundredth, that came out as 1.36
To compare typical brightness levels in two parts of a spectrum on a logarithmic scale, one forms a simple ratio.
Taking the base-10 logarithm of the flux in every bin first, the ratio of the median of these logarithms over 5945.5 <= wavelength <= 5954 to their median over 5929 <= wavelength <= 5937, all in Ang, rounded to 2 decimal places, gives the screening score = 0.91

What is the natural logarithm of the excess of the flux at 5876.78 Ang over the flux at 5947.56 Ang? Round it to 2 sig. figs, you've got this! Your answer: -2.0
